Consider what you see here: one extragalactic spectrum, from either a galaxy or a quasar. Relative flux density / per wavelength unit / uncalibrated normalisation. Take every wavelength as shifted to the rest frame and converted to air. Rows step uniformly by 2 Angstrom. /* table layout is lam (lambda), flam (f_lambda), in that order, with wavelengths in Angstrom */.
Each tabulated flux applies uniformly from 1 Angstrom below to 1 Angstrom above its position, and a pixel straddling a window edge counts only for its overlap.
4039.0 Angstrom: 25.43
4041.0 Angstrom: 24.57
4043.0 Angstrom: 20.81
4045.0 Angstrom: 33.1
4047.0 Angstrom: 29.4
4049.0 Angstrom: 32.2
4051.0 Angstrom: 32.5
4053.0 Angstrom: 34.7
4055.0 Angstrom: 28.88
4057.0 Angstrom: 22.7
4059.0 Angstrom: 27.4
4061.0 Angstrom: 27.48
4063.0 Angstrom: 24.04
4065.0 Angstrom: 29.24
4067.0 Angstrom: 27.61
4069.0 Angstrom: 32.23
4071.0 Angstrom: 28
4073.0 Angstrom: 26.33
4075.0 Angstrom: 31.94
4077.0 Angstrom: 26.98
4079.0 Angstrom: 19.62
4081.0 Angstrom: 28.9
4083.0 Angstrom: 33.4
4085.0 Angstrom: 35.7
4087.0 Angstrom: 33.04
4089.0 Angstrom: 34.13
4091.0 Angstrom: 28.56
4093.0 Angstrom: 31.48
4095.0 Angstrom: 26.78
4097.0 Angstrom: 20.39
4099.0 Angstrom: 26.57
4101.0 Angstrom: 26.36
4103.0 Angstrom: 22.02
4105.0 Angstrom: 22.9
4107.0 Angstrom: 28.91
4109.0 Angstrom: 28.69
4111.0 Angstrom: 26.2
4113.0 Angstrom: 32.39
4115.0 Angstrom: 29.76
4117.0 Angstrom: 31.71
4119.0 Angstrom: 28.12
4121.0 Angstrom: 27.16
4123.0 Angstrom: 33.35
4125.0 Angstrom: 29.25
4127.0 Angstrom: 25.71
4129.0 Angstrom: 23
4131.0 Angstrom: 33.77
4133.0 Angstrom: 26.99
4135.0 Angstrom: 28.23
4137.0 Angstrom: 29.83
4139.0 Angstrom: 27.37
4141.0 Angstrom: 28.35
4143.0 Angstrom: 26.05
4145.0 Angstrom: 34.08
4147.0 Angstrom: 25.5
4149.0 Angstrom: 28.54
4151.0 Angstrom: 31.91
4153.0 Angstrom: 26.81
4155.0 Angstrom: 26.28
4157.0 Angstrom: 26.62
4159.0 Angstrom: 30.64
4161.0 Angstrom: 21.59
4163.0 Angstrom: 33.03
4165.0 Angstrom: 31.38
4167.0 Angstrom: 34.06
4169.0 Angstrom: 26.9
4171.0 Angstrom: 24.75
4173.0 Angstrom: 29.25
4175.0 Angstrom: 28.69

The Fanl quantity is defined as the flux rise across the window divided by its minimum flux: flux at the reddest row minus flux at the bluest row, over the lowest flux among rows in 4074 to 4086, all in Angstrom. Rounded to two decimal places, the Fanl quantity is 0.19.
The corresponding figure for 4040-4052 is 0.38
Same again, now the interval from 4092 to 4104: -0.46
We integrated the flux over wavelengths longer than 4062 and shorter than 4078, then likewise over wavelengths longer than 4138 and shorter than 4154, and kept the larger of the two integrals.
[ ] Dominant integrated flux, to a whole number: 457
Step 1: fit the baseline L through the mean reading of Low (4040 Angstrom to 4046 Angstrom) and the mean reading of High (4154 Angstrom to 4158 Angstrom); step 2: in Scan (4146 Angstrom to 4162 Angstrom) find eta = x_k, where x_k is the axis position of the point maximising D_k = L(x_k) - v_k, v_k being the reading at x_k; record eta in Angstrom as 4161.0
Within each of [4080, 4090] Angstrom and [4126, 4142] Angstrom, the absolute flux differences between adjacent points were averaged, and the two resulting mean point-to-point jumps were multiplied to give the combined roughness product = 10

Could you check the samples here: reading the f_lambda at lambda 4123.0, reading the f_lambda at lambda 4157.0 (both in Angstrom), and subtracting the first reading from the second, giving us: -7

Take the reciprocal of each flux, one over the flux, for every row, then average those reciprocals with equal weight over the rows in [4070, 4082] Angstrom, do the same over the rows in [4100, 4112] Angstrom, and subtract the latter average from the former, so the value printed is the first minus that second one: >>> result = -0.0012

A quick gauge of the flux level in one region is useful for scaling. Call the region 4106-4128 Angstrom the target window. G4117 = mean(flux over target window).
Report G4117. 29.2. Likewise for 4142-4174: 28.6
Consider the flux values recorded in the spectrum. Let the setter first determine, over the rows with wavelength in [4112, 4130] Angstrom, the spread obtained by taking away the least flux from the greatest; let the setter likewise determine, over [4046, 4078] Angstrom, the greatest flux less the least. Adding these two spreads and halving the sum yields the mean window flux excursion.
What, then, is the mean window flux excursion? 11.2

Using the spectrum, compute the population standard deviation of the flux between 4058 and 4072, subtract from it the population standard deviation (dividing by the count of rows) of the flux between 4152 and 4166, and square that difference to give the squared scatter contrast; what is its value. 1.8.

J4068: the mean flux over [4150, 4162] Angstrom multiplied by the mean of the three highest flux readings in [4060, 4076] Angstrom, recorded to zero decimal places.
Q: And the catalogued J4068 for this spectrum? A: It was 850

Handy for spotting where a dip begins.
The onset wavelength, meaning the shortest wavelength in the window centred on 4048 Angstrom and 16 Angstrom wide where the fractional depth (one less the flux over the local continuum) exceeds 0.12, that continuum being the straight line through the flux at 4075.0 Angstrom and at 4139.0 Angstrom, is 4041.0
